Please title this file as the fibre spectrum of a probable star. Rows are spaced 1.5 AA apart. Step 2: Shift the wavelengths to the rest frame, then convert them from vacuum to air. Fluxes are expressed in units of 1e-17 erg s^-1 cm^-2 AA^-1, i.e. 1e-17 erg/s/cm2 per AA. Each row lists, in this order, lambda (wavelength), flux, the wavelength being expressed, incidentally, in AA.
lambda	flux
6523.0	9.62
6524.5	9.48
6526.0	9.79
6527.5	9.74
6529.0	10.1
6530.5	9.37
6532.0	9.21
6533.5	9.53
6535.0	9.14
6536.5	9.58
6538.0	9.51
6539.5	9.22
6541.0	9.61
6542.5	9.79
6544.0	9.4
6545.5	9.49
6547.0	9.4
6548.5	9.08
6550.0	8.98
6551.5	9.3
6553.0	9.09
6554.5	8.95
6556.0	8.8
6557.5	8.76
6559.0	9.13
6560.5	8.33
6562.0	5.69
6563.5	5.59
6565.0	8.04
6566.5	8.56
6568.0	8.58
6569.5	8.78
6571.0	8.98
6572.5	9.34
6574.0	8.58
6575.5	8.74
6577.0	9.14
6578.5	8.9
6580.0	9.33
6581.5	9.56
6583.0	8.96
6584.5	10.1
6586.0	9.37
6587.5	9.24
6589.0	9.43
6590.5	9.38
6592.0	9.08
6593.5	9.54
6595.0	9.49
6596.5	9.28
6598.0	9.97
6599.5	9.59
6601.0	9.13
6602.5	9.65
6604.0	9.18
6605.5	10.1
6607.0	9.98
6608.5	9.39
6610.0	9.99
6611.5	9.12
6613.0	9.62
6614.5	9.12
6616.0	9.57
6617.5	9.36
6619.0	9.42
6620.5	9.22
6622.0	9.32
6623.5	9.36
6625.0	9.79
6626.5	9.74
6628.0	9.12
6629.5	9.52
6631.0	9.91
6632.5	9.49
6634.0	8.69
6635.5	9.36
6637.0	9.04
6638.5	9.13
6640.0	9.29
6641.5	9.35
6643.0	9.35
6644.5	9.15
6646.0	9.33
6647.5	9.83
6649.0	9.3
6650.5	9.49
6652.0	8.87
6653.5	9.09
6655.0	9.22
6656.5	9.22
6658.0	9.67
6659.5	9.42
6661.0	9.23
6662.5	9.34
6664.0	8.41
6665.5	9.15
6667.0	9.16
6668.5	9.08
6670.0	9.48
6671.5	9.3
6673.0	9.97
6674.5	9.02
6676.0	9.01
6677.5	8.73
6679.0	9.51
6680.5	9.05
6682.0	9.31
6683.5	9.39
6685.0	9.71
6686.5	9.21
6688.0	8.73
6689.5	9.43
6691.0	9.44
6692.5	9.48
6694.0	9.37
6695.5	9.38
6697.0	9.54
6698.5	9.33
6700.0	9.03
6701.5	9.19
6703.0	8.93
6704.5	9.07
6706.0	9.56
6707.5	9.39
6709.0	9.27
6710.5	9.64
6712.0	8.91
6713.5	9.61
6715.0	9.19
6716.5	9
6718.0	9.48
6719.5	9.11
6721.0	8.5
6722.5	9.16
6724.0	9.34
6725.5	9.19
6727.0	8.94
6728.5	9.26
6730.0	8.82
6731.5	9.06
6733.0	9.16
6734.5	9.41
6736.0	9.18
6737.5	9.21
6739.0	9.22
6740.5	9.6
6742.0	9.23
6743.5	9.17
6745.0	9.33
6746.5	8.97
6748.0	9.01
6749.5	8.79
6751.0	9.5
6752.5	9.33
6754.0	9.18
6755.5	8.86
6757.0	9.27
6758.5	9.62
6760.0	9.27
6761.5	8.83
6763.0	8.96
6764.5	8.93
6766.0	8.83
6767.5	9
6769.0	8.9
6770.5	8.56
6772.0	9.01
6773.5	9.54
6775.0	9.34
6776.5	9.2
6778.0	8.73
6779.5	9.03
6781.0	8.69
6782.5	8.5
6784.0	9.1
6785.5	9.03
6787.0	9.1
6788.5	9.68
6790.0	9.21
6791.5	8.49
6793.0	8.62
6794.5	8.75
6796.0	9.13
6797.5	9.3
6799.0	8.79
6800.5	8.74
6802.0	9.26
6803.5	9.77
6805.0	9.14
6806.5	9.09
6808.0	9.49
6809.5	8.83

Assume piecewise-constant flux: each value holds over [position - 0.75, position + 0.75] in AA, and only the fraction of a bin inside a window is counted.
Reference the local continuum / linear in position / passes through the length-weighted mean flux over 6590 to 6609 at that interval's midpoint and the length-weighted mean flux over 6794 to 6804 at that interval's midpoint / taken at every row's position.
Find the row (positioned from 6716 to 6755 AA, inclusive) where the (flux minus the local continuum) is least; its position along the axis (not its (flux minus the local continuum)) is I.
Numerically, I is 6721.0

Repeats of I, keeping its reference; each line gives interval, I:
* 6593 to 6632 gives 6601.0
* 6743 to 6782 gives 6770.5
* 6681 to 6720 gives 6688.0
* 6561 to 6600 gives 6563.5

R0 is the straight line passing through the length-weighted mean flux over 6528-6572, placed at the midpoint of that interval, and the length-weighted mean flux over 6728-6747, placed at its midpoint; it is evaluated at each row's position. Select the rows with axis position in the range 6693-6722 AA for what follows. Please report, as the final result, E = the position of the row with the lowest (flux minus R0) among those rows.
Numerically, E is 6721.0 AA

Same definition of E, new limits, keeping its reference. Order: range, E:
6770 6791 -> 6782.5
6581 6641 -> 6634.0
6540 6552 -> 6550.0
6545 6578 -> 6563.5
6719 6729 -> 6721.0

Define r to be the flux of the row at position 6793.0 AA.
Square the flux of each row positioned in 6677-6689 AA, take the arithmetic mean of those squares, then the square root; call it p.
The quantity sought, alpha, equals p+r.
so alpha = 17.8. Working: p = 9.21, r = 8.62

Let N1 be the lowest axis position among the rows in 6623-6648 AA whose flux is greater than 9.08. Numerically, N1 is 6623.5 AA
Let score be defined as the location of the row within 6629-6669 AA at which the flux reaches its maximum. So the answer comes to 6631.0 AA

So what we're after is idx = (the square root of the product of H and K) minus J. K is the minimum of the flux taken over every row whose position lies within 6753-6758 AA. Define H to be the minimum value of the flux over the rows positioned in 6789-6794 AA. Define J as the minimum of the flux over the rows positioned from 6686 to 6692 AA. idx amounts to -0.1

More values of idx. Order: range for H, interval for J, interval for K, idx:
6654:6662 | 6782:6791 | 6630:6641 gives 0.5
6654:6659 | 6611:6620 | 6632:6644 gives -0.2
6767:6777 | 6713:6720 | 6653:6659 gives -0.2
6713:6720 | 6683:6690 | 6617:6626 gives 0.4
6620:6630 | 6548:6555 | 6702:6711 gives 0.1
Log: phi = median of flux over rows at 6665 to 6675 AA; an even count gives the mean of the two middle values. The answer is 9.16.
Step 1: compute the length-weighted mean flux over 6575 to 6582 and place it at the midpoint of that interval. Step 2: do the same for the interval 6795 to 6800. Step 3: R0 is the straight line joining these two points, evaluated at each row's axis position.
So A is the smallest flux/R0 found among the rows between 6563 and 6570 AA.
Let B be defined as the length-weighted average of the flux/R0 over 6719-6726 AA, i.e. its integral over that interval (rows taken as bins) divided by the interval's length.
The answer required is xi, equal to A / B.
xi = 0.61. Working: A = 0.612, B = 1.00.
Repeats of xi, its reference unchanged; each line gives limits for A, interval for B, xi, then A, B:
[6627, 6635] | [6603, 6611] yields 0.90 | 0.954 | 1.06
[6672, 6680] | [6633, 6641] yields 0.96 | 0.960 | 1.00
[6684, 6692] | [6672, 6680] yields 0.94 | 0.961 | 1.02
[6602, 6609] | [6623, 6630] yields 0.96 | 1.006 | 1.04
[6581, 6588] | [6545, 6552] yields 0.97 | 0.981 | 1.01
